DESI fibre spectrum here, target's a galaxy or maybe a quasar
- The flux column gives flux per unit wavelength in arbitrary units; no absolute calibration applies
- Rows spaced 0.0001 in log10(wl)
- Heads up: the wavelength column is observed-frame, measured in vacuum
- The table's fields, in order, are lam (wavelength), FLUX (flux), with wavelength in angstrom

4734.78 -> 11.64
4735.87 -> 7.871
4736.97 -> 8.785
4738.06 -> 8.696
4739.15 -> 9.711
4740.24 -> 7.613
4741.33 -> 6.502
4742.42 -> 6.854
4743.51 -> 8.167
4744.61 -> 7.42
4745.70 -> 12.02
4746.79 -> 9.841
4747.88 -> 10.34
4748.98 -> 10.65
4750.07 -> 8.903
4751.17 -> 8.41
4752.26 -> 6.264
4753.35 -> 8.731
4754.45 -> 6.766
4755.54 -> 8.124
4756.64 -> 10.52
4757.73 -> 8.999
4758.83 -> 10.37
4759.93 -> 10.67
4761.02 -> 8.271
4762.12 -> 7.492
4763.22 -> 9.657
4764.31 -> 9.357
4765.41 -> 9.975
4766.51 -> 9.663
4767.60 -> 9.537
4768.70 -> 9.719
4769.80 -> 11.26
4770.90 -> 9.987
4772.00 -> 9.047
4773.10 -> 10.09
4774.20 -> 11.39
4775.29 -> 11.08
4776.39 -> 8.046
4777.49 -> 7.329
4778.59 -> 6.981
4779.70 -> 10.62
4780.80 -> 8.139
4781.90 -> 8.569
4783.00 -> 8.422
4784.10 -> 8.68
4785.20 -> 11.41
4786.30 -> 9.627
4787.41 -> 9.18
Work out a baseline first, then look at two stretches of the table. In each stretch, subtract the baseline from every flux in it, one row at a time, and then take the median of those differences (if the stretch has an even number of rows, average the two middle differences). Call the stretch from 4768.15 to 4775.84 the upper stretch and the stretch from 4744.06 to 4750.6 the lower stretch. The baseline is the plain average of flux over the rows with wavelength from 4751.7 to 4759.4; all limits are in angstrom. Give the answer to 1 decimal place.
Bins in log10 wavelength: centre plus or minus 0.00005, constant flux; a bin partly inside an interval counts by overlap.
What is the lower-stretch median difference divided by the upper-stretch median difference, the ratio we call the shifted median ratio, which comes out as 1.0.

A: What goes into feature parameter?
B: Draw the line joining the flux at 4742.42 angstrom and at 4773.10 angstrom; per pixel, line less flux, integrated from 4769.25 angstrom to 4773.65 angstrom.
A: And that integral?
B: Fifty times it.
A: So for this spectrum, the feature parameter -40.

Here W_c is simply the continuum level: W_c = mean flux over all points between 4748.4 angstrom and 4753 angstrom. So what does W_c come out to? 8.6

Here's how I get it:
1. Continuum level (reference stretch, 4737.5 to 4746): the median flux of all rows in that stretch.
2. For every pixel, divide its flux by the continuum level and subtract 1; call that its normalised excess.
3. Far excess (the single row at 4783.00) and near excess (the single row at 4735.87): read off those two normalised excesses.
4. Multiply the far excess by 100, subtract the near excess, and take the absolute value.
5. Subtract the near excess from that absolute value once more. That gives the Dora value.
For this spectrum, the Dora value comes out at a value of 7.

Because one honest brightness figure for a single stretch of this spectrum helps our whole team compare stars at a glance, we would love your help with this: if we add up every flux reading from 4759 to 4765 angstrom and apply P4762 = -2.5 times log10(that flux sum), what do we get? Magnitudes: -4.1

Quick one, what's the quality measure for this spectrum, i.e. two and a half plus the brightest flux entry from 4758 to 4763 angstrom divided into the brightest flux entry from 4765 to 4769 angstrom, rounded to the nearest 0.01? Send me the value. 3.43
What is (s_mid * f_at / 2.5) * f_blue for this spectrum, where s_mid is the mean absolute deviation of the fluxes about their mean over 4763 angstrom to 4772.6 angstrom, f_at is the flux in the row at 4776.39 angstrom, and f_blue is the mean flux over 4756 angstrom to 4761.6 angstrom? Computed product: 13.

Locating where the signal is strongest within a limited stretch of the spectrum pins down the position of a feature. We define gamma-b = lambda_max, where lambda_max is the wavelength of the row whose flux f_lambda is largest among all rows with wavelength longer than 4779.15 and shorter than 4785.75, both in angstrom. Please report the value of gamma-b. 4785.20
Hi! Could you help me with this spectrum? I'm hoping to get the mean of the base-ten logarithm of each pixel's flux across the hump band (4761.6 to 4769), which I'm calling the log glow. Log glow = 0.969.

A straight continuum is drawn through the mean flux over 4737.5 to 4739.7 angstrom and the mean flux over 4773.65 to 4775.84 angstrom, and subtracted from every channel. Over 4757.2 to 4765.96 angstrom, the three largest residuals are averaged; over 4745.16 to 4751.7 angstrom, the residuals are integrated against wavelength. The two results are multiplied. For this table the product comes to -0.3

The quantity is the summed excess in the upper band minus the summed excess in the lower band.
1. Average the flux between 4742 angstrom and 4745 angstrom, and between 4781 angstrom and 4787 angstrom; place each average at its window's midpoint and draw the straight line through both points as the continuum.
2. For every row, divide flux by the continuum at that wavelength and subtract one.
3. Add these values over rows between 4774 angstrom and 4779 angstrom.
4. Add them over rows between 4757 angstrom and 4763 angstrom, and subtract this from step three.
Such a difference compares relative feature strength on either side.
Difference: -0.6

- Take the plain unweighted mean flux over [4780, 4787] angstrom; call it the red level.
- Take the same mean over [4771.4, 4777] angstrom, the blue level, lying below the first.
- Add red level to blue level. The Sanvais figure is 19.1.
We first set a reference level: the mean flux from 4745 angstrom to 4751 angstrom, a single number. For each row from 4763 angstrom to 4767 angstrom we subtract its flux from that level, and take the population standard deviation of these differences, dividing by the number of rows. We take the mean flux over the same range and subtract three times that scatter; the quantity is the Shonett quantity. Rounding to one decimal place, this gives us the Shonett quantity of 9.0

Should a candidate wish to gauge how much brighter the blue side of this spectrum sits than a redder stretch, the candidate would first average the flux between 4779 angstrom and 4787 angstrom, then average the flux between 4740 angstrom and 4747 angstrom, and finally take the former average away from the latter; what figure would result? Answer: -1.0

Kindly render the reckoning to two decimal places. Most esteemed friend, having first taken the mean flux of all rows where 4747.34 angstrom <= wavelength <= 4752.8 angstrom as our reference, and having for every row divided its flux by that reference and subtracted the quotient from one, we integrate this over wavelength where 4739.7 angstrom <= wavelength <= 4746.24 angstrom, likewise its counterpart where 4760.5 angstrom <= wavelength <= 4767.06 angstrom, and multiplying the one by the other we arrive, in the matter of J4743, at -0.07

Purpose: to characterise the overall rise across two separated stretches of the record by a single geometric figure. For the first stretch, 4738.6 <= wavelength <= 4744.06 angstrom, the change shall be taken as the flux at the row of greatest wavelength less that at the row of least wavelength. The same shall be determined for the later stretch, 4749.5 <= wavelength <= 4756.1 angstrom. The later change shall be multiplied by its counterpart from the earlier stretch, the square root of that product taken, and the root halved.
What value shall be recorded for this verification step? 0.55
